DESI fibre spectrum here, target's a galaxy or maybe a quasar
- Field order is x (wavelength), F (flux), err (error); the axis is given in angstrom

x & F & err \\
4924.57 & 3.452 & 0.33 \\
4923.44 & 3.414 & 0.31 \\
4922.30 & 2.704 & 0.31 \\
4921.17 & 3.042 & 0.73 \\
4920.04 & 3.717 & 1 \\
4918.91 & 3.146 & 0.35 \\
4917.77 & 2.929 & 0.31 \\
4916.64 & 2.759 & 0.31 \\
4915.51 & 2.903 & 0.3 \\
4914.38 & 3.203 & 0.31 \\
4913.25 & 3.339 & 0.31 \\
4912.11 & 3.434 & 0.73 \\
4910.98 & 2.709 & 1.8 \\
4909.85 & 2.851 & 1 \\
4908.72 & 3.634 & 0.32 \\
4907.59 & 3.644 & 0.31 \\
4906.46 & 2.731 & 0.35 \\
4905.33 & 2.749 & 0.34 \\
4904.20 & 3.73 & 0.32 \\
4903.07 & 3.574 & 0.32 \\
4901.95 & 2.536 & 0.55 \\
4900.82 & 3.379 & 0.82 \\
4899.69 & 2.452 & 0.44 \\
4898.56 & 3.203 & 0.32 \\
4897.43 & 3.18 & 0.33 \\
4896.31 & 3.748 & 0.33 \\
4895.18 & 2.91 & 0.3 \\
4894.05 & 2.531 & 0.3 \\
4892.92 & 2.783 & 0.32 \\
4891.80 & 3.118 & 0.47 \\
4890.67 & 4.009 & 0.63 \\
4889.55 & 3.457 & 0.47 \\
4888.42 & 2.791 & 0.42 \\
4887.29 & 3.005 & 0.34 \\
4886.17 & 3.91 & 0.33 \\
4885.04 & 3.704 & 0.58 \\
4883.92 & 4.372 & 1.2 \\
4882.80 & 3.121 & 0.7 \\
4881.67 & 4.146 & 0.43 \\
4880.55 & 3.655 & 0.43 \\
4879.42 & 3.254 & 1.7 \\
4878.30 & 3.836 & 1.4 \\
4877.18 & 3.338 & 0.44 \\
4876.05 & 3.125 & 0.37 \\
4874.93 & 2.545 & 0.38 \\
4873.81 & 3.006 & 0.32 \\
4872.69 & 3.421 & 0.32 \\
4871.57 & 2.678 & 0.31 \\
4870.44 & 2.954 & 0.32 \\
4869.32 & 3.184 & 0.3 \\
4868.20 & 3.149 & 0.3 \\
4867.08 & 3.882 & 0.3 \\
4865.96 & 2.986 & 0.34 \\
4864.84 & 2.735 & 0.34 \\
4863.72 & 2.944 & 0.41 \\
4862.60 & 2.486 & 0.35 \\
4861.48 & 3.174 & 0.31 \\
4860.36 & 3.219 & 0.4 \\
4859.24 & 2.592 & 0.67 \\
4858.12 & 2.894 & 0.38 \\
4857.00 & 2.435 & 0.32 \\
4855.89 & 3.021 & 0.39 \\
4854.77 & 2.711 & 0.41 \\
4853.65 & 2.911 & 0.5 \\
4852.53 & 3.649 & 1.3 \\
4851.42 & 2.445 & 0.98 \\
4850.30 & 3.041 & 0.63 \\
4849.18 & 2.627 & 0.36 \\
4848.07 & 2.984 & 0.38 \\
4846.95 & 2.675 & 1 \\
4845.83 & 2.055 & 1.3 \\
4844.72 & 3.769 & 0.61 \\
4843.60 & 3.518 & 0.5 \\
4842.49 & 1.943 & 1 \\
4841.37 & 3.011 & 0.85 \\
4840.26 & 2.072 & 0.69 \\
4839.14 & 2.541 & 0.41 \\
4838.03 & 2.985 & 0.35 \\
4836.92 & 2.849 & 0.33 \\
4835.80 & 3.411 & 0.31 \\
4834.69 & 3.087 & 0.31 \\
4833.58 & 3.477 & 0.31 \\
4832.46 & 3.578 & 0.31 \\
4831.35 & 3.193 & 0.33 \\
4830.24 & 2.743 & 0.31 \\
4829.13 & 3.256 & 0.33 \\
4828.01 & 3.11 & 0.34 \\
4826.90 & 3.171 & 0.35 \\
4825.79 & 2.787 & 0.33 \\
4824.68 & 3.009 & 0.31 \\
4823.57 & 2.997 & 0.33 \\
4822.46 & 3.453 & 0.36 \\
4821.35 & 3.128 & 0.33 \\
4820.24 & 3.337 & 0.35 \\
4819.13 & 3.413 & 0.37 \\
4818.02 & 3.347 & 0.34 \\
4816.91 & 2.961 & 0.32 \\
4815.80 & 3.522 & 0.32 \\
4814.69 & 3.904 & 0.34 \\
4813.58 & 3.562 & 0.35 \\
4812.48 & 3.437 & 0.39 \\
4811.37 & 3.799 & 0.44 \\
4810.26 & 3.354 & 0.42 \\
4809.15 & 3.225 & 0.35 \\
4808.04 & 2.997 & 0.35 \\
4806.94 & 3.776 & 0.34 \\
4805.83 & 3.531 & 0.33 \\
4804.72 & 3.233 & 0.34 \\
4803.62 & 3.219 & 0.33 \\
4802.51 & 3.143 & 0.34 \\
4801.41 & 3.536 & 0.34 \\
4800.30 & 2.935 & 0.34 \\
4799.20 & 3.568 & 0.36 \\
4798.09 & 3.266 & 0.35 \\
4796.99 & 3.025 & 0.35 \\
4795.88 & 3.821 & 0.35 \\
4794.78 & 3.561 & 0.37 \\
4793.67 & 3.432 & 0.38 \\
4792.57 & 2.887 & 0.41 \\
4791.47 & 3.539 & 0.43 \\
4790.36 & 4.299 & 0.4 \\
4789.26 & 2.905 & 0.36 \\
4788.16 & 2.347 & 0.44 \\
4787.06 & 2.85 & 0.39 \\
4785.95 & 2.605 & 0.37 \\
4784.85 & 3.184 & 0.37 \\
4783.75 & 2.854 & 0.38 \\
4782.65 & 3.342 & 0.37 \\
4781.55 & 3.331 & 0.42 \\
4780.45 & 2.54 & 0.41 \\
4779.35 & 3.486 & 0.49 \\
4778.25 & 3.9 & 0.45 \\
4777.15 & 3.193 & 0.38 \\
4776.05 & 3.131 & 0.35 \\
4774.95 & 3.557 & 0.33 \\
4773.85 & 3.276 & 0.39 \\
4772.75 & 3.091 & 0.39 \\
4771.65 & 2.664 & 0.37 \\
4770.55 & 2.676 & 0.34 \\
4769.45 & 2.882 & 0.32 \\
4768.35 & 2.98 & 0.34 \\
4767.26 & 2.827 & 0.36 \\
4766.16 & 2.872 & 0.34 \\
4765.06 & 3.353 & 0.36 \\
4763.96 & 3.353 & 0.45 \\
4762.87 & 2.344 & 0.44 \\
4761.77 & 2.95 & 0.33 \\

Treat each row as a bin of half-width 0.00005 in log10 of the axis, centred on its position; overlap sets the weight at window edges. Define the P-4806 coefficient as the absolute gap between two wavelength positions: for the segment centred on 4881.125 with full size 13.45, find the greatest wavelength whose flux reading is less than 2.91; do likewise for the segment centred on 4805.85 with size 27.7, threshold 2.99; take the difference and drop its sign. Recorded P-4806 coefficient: 58.0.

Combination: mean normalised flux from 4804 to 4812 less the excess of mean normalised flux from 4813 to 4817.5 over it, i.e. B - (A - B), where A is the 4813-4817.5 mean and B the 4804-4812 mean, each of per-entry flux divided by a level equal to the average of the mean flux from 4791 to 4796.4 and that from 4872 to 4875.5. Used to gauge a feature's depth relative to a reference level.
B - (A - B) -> 1.04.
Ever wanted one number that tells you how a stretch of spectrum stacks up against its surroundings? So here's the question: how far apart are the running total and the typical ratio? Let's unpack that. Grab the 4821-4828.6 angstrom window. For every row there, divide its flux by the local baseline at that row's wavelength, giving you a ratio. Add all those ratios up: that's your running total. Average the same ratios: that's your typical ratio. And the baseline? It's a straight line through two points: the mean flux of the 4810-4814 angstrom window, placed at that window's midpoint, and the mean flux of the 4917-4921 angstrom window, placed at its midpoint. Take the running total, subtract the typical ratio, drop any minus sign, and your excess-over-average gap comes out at 5.3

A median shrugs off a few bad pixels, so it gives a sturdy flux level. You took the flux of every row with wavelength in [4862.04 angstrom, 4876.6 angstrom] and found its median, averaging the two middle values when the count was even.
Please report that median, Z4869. 2.99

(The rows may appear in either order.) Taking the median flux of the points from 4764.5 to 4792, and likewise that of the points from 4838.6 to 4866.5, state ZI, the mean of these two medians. 2.99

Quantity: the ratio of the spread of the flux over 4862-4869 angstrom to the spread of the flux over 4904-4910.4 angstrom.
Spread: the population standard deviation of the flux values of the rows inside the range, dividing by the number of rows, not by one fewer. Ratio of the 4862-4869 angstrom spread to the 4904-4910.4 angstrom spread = 1.0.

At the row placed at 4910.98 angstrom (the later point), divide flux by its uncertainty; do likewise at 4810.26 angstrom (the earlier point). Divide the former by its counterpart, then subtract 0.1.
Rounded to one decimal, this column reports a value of 0.1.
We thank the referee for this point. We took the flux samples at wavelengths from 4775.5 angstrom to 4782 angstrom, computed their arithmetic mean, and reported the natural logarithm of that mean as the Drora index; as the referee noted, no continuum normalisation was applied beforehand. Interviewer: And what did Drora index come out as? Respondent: 1.18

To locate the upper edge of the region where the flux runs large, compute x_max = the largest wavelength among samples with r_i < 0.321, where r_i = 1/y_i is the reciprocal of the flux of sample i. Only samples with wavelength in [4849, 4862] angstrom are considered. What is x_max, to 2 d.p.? 4861.48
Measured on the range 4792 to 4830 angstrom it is 4829.13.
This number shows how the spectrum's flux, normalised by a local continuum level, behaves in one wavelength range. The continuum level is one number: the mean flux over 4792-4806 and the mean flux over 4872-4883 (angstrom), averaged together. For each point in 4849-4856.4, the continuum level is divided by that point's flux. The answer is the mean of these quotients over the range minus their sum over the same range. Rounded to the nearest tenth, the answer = -7.0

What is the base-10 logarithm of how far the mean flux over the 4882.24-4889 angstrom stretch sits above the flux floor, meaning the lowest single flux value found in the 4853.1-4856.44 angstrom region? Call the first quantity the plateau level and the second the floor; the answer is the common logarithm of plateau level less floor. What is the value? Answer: -0.112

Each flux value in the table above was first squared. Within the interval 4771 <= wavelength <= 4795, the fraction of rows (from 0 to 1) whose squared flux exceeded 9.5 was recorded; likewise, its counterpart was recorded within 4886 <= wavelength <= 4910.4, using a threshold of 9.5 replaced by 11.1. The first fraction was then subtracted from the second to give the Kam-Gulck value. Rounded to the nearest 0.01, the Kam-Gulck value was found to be -0.23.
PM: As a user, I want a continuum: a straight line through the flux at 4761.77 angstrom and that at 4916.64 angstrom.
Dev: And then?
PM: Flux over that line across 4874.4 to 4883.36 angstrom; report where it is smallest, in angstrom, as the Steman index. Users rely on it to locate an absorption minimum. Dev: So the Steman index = 4874.93 angstrom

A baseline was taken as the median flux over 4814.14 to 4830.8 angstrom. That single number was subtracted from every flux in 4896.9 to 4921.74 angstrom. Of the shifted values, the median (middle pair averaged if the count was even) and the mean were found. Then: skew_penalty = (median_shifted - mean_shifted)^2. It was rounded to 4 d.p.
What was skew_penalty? 0.0011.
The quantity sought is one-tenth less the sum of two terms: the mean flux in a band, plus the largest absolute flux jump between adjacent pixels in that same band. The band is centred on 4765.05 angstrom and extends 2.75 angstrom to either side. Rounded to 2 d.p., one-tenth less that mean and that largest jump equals -3.86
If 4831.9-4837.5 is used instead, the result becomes -3.74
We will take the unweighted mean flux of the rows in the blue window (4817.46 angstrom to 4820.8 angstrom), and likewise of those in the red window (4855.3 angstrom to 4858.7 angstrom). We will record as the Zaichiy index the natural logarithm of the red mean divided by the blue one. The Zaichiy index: -0.19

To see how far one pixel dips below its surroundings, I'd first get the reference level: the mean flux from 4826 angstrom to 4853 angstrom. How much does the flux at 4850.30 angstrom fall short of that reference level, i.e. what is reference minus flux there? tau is -0.1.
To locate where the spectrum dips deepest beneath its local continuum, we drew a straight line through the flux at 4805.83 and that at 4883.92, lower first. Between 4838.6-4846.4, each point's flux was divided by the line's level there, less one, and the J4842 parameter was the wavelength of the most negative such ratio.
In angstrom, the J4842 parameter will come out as 4842.49 angstrom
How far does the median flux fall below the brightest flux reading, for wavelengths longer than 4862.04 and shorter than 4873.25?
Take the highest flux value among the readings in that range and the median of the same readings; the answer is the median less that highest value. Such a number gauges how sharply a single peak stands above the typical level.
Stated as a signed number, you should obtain -0.91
